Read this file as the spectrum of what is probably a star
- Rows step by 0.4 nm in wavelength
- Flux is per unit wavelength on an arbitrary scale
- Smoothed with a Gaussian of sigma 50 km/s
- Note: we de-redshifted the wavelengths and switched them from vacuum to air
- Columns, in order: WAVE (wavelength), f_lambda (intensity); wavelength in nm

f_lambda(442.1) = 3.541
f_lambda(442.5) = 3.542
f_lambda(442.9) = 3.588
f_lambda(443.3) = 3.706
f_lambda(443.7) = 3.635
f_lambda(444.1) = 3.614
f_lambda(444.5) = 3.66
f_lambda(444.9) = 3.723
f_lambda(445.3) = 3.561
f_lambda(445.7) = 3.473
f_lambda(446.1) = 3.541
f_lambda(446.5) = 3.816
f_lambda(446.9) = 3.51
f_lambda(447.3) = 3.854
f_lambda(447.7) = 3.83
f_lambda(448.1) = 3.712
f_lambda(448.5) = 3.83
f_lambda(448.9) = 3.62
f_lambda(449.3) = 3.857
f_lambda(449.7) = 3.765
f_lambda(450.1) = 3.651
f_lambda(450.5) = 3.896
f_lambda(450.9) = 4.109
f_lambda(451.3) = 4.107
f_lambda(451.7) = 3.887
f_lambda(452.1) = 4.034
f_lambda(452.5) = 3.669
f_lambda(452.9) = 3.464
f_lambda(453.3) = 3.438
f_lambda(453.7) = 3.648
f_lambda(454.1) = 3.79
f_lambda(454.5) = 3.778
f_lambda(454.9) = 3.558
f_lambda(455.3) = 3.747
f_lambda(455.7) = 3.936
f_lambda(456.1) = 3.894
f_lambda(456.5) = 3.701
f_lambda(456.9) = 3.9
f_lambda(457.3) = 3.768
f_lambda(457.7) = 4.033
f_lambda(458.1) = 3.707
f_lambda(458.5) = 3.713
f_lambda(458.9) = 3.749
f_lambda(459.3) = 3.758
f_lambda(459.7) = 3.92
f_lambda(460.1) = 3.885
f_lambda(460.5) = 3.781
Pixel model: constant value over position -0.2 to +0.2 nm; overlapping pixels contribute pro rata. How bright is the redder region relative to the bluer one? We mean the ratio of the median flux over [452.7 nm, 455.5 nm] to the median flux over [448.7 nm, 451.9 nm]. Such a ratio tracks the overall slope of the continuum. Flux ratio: 0.94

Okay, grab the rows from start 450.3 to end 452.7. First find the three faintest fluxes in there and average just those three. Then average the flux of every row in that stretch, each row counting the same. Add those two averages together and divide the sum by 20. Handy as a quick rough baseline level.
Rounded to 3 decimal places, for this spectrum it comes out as 0.388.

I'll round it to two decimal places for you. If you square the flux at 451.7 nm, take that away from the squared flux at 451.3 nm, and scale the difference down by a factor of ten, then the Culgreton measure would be 0.18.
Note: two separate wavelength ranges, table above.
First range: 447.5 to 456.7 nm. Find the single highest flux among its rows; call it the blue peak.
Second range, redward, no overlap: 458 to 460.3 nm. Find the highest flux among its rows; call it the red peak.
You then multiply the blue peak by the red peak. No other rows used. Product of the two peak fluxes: 16.1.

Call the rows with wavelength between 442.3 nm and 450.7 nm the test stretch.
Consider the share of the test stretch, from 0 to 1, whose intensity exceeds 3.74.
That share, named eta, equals 0.3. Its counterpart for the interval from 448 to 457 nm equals 0.6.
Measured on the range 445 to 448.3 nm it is 0.4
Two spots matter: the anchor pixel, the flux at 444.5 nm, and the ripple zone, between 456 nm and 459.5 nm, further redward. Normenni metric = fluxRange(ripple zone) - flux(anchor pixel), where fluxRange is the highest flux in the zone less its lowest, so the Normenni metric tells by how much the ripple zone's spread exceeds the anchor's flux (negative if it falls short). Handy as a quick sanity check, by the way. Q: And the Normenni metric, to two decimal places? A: -3.33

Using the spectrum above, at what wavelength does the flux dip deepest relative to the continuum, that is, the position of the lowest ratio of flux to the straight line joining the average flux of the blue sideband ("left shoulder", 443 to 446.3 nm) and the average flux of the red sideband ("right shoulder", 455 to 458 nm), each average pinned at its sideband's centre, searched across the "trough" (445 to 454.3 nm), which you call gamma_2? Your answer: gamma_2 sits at 453.3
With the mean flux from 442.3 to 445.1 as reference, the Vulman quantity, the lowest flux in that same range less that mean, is -0.10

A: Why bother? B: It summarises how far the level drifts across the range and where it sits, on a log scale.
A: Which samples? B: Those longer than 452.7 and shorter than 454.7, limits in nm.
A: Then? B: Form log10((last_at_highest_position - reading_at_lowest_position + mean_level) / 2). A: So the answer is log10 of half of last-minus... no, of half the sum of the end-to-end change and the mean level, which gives 0.294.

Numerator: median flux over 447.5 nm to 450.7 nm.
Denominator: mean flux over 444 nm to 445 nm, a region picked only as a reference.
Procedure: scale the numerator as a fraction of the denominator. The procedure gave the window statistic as 1.04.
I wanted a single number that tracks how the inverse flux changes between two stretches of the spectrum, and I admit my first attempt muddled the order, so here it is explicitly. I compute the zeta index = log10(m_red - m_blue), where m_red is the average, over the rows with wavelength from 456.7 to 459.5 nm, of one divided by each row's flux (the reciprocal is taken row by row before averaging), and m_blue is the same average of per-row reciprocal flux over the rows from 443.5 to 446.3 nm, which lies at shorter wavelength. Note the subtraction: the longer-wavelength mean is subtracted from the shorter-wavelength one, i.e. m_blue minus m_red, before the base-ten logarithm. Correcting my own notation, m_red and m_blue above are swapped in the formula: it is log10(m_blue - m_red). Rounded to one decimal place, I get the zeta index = -1.8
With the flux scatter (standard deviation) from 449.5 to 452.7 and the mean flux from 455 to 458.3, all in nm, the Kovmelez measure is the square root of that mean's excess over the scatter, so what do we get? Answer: 1.91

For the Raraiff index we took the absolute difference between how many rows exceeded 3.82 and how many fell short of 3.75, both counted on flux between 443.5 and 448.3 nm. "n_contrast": 7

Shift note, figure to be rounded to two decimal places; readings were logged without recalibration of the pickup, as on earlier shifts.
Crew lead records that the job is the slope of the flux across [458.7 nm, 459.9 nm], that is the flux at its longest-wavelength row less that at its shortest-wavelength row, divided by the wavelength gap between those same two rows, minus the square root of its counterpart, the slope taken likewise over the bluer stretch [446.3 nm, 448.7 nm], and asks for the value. 0.13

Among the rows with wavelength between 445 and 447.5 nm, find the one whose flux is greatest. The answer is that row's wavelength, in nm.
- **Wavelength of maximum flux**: 447.3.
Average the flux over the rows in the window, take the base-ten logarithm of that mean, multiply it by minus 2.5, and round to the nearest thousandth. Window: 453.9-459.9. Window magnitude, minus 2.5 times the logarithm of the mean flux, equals -1.449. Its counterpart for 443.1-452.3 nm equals -1.437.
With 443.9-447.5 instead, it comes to -1.402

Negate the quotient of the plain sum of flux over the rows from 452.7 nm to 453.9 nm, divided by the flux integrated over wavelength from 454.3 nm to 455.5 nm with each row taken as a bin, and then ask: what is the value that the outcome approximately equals -2.38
